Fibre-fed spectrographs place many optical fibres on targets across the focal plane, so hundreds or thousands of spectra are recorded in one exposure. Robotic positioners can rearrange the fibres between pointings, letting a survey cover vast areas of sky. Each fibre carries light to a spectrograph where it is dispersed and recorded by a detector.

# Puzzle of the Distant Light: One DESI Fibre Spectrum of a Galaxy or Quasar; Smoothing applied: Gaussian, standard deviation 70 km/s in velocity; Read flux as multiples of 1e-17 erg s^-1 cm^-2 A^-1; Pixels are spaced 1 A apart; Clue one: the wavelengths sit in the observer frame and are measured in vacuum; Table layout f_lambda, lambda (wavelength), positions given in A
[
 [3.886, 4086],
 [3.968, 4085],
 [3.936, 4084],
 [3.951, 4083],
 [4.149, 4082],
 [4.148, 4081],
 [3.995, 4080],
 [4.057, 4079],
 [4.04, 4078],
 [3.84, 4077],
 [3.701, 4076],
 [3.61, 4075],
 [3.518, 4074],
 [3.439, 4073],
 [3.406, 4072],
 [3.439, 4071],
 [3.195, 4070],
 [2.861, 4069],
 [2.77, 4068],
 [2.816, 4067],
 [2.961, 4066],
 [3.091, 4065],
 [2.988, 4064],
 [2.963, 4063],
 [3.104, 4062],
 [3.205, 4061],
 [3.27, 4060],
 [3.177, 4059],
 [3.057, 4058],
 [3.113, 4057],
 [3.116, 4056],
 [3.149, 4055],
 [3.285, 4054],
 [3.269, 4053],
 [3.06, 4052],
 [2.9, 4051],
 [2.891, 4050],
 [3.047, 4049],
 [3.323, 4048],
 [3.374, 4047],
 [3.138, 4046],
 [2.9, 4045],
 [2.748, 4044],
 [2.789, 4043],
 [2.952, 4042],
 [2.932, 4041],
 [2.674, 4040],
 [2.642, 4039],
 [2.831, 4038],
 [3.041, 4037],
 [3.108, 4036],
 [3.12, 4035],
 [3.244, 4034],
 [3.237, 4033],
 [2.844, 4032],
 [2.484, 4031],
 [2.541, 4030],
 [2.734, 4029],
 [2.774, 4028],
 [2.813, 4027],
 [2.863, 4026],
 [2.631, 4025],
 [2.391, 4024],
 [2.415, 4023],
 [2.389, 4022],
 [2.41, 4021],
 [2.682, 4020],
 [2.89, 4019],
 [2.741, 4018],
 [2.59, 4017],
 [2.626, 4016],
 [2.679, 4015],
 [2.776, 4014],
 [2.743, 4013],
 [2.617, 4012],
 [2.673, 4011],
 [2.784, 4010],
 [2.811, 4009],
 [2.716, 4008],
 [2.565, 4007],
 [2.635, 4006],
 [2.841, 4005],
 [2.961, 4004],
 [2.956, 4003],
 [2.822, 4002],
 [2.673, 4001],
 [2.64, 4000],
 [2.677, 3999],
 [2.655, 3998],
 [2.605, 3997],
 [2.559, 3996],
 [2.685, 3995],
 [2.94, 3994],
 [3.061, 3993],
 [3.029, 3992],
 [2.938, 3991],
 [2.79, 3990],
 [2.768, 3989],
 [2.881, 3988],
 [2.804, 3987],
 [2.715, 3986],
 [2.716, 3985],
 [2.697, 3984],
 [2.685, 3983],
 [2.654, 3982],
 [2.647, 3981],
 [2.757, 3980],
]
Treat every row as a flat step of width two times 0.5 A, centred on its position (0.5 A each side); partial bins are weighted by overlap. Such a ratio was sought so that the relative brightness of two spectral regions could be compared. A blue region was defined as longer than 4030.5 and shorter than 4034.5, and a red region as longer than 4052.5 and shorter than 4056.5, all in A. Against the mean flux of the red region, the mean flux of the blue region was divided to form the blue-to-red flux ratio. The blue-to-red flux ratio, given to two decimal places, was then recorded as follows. 0.92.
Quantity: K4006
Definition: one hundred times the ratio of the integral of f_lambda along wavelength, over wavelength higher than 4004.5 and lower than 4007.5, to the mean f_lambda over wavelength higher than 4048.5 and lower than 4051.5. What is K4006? 273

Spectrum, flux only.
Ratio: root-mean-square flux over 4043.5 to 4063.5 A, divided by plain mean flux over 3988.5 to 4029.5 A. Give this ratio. 1.14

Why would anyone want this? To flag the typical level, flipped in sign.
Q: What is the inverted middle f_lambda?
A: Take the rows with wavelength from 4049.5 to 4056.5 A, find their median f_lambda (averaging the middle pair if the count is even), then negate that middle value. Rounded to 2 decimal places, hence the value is -3.12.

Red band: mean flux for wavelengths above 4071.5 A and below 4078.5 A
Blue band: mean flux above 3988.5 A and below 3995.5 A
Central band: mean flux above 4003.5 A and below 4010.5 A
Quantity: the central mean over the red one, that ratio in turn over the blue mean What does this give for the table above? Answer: 0.262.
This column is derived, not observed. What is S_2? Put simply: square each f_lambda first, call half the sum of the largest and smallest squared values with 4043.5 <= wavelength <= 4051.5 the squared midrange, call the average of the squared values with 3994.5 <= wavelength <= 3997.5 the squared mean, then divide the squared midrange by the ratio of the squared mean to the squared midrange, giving 13.1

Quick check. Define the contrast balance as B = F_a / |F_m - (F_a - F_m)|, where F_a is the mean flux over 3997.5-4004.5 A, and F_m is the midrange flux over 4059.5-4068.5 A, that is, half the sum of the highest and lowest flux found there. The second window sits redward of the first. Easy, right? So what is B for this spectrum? 0.85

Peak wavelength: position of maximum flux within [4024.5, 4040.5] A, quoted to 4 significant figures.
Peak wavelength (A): 4034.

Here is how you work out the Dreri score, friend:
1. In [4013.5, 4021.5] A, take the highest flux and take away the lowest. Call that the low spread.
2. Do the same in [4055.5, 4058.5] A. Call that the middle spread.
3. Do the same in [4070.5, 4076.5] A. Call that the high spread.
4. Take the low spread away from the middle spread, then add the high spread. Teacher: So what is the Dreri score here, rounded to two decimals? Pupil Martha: -0.13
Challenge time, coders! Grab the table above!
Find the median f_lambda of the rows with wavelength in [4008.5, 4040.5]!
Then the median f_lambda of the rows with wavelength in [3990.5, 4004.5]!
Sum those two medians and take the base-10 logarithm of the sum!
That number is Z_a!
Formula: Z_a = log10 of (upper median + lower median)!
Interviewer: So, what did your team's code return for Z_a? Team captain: 0.740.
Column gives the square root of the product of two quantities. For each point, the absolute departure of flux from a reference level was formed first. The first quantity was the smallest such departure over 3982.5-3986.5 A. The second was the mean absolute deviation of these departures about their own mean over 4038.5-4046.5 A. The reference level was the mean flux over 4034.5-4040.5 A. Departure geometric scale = 0.13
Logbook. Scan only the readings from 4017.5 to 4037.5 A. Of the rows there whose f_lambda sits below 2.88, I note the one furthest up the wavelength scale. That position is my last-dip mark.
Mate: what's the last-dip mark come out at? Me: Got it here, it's 4032 A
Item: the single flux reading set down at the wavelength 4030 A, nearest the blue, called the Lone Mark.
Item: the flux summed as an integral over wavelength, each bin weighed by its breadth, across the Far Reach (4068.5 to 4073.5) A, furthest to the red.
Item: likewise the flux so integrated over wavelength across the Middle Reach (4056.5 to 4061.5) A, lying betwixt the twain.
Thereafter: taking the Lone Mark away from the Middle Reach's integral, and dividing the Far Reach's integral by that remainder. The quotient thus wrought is 1.23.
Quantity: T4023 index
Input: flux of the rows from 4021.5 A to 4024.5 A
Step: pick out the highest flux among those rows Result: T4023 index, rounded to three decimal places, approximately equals 2.415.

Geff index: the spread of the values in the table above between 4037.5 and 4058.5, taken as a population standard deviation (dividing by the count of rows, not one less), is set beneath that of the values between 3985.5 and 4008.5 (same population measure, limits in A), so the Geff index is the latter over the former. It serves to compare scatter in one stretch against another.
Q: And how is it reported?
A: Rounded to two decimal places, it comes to 0.71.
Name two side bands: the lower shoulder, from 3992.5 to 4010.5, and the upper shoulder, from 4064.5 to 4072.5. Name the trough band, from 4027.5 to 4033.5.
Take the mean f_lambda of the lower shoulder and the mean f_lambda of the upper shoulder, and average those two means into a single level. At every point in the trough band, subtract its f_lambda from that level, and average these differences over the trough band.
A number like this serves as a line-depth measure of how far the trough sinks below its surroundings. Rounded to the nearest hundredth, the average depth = 0.14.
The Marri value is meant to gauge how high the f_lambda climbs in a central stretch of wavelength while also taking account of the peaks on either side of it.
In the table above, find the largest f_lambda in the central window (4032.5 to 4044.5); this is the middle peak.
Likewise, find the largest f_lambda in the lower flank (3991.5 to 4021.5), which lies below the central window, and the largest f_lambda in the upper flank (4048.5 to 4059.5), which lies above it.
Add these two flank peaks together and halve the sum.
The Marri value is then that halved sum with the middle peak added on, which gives 6.42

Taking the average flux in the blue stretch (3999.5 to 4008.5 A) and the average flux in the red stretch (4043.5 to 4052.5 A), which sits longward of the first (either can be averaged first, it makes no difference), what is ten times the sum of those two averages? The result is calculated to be 58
